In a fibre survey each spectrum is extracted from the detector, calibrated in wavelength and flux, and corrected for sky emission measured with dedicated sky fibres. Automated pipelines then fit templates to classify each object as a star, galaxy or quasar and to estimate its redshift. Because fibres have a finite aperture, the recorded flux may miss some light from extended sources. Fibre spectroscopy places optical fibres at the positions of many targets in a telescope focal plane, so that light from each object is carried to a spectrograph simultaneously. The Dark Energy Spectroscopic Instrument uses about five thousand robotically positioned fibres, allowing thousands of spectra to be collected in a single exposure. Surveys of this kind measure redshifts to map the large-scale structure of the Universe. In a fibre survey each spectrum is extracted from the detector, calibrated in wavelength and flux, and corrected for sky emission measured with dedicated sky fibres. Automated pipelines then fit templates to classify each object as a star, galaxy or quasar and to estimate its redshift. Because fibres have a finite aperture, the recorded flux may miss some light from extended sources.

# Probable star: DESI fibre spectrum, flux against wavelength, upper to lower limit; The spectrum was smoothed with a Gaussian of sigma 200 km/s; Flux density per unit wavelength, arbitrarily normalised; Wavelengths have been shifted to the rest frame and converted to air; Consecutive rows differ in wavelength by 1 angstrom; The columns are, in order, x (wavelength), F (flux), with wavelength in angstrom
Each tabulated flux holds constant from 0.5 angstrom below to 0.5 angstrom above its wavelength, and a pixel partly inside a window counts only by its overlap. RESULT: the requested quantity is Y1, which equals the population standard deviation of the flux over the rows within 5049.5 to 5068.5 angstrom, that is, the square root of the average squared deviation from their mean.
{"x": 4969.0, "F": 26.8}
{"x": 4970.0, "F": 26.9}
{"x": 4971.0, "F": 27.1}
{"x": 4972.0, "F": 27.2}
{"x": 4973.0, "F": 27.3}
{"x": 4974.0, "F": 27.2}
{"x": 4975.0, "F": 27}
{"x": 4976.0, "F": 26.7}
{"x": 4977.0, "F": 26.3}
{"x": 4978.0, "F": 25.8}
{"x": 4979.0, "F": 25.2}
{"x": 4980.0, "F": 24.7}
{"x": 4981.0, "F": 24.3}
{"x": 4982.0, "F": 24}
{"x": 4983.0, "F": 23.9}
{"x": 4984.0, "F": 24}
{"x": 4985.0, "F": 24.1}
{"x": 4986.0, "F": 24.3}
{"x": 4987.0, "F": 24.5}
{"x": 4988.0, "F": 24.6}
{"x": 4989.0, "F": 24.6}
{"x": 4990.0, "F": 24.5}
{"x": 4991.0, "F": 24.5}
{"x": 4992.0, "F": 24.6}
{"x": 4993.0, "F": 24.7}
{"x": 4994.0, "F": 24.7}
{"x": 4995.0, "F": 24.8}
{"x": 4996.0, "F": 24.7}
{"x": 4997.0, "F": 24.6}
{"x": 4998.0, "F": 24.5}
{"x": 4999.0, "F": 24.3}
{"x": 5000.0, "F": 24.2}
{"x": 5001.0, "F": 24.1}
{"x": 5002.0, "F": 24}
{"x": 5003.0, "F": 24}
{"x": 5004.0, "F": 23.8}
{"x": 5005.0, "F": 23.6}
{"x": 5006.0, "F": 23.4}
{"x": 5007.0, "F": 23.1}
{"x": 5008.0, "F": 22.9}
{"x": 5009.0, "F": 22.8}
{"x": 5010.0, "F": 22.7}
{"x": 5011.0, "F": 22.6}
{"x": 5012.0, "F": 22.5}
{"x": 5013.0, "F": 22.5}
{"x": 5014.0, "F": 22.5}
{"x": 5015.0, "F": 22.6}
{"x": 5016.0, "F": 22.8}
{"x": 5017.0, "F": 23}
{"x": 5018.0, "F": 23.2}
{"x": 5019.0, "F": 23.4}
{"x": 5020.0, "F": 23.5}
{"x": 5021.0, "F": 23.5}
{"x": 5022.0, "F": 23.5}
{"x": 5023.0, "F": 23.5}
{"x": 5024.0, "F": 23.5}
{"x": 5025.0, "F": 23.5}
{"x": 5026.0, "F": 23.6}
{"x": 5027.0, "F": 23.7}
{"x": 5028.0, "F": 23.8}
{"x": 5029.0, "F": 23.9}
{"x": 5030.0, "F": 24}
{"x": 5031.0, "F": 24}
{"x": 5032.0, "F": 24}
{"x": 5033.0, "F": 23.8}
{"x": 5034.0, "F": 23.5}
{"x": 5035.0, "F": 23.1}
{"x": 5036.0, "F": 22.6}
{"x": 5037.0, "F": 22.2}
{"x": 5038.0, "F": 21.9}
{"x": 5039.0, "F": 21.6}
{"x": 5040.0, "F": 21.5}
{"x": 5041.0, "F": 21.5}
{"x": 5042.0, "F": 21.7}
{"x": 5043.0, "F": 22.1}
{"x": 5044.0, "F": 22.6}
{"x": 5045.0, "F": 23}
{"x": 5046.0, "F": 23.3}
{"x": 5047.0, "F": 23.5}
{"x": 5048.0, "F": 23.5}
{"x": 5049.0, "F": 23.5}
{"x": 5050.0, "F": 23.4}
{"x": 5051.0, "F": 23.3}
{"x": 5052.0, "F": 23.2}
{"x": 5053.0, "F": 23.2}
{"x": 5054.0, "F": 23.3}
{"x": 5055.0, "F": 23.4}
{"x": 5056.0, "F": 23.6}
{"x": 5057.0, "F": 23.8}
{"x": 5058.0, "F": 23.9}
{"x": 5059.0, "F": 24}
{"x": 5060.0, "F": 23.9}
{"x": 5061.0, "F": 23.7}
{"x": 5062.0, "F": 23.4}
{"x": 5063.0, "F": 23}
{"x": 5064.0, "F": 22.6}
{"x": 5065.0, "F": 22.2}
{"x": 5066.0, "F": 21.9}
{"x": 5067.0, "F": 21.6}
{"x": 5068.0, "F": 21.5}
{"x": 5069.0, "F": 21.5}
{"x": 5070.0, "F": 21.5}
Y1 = 0.76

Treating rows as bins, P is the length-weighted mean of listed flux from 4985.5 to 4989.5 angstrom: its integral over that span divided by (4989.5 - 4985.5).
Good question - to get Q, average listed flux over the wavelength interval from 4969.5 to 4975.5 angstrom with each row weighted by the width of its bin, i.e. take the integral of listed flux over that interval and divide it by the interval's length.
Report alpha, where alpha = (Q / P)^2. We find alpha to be 1.23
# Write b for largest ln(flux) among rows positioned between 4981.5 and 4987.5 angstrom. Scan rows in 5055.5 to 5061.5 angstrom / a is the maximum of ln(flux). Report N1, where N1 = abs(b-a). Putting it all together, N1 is 0.02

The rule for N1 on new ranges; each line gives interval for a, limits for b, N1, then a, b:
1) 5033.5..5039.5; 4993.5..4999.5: 0.05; 3.16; 3.21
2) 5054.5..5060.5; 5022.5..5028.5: 0.01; 3.18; 3.17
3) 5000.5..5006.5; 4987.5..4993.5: 0.02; 3.18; 3.21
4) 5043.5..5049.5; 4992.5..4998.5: 0.05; 3.16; 3.21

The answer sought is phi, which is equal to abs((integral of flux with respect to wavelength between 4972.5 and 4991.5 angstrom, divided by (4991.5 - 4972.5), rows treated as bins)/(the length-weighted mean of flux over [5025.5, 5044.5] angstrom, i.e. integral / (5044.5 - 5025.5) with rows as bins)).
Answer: 1.10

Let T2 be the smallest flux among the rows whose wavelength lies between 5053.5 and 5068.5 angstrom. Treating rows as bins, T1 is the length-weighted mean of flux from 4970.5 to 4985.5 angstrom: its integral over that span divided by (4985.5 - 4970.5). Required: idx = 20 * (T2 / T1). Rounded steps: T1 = 25.7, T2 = 21.5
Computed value 16.8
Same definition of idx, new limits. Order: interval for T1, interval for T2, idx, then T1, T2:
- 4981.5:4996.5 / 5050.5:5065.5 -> 18.2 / 24.4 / 22.2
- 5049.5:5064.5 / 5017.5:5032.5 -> 19.8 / 23.4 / 23.2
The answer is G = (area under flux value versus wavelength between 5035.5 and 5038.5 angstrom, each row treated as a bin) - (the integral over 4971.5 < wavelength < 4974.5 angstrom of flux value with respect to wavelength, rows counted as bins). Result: -15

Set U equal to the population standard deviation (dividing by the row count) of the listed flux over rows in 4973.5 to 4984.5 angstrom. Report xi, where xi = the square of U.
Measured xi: 1.5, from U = 1.2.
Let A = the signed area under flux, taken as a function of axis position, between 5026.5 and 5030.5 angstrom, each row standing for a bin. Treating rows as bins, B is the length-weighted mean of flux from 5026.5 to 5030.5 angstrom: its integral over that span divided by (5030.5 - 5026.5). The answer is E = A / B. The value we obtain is 4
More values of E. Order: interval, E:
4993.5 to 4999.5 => 6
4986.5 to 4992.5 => 6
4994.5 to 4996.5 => 2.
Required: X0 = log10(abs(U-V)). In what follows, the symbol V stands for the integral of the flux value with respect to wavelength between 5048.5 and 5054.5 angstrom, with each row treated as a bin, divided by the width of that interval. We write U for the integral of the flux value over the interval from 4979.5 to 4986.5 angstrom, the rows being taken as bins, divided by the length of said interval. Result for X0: -0.1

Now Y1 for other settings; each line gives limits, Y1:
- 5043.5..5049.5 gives 0.33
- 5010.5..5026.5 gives 0.43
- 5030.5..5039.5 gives 0.87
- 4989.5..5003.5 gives 0.26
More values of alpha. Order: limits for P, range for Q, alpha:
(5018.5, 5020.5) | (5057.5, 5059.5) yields 1.04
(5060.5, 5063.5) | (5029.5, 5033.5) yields 1.05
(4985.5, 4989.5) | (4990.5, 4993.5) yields 1.01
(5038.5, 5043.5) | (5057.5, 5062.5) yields 1.20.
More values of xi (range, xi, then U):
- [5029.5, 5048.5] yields 0.8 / 0.9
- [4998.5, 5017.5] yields 0.4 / 0.6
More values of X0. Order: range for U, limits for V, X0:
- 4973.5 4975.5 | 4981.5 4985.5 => 0.5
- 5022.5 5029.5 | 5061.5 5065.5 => -0.1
